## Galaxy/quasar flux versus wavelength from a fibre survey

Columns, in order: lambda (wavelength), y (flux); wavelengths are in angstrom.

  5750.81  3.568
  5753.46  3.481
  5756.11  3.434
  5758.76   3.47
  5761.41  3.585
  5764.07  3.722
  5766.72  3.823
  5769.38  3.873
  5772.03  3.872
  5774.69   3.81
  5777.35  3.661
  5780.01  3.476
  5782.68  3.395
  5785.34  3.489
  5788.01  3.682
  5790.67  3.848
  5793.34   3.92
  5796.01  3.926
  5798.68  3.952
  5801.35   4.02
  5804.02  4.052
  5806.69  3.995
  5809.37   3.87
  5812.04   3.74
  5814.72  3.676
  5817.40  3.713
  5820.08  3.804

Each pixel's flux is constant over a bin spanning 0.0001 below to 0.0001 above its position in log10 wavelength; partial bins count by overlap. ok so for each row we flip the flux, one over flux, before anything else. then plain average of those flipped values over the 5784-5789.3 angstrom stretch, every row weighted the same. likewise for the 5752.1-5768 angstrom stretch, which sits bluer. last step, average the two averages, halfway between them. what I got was 0.279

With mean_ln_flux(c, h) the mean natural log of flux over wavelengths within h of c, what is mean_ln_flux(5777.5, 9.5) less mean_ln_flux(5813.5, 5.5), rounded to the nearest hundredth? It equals -0.03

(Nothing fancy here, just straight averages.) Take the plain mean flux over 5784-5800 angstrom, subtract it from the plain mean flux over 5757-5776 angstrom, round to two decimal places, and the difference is -0.07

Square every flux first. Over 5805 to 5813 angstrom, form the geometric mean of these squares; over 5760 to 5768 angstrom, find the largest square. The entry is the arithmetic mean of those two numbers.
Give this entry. 14.8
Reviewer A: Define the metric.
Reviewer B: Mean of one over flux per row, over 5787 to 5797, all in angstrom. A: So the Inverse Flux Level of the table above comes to 0.260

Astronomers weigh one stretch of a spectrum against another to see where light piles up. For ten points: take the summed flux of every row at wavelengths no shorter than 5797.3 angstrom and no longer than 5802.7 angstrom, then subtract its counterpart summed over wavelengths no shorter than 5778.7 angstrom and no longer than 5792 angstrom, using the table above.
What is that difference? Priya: -10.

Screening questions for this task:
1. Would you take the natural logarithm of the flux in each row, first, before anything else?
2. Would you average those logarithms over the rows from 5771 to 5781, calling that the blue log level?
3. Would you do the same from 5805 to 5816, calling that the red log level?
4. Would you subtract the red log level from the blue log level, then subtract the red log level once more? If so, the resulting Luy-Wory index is -1.37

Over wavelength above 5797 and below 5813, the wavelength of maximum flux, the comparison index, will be 5804.02 angstrom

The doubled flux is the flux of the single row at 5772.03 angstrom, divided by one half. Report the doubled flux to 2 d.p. 7.74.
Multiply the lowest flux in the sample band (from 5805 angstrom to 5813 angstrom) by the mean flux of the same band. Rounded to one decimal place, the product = 14.5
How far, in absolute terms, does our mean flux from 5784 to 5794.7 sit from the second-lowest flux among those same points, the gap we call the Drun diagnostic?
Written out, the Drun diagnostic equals 0.053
